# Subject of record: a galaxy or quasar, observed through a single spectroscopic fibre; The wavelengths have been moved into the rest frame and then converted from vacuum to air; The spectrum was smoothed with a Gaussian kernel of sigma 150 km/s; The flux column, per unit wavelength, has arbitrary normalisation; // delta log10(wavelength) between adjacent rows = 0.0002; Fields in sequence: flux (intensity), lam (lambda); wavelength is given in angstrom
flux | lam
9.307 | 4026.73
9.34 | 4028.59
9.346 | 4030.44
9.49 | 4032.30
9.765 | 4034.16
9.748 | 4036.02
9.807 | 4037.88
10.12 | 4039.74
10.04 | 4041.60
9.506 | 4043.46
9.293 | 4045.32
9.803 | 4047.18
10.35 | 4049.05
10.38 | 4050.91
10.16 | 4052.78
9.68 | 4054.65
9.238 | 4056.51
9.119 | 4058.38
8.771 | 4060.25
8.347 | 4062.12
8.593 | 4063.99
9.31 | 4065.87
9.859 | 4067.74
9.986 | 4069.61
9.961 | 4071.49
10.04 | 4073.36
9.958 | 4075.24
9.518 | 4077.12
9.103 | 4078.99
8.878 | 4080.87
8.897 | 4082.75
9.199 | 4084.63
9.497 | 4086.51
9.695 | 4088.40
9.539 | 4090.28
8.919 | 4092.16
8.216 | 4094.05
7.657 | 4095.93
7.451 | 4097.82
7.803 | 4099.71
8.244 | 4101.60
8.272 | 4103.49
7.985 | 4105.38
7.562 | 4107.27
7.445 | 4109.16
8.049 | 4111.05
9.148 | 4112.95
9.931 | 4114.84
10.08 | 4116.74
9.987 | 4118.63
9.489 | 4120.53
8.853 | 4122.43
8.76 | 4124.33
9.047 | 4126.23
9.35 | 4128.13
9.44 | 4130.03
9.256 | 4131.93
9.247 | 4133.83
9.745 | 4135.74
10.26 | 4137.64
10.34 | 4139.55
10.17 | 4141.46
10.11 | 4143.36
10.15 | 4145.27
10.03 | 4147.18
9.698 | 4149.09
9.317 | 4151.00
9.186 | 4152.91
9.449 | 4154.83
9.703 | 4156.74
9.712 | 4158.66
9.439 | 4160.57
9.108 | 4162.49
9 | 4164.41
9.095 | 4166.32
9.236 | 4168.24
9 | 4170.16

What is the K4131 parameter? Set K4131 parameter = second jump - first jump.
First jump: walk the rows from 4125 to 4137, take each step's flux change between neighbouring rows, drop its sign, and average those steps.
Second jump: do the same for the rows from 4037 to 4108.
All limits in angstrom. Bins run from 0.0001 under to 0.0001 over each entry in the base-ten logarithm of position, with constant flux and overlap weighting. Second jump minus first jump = 0.10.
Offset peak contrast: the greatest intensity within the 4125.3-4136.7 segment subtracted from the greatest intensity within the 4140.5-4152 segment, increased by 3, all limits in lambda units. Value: 3.4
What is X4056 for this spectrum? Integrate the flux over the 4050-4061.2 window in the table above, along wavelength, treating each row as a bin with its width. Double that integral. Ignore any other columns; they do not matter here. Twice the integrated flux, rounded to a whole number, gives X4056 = 214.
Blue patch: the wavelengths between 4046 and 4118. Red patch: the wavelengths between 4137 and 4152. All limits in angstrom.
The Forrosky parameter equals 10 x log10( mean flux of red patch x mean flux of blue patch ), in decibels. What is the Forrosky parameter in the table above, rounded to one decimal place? 19.6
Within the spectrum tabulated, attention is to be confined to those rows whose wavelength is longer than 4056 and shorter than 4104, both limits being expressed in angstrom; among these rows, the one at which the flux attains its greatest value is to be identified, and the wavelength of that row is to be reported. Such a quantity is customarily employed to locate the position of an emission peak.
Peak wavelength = 4073.36 angstrom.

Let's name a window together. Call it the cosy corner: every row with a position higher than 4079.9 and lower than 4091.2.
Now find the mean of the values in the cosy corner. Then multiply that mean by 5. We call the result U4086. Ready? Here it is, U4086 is 46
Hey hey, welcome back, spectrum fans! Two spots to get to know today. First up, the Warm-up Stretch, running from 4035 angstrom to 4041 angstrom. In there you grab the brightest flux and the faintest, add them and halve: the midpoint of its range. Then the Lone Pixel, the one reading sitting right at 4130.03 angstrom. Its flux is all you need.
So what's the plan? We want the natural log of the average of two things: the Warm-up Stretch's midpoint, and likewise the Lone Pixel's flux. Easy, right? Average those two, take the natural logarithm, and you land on 2.27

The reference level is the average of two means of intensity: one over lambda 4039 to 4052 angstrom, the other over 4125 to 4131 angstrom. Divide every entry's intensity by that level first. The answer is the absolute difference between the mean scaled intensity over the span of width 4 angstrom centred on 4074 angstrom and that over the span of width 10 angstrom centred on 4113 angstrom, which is 0.11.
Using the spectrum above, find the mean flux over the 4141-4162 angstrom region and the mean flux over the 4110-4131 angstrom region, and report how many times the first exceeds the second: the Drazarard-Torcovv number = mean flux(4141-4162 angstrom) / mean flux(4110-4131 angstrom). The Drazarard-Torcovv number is 1.05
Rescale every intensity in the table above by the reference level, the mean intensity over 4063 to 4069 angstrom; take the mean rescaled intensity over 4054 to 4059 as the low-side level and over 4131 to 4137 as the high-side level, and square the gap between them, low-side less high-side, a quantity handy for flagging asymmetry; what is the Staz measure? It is 0.0001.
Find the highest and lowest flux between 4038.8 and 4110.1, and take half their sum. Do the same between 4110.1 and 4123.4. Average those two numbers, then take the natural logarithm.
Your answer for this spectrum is 2.20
